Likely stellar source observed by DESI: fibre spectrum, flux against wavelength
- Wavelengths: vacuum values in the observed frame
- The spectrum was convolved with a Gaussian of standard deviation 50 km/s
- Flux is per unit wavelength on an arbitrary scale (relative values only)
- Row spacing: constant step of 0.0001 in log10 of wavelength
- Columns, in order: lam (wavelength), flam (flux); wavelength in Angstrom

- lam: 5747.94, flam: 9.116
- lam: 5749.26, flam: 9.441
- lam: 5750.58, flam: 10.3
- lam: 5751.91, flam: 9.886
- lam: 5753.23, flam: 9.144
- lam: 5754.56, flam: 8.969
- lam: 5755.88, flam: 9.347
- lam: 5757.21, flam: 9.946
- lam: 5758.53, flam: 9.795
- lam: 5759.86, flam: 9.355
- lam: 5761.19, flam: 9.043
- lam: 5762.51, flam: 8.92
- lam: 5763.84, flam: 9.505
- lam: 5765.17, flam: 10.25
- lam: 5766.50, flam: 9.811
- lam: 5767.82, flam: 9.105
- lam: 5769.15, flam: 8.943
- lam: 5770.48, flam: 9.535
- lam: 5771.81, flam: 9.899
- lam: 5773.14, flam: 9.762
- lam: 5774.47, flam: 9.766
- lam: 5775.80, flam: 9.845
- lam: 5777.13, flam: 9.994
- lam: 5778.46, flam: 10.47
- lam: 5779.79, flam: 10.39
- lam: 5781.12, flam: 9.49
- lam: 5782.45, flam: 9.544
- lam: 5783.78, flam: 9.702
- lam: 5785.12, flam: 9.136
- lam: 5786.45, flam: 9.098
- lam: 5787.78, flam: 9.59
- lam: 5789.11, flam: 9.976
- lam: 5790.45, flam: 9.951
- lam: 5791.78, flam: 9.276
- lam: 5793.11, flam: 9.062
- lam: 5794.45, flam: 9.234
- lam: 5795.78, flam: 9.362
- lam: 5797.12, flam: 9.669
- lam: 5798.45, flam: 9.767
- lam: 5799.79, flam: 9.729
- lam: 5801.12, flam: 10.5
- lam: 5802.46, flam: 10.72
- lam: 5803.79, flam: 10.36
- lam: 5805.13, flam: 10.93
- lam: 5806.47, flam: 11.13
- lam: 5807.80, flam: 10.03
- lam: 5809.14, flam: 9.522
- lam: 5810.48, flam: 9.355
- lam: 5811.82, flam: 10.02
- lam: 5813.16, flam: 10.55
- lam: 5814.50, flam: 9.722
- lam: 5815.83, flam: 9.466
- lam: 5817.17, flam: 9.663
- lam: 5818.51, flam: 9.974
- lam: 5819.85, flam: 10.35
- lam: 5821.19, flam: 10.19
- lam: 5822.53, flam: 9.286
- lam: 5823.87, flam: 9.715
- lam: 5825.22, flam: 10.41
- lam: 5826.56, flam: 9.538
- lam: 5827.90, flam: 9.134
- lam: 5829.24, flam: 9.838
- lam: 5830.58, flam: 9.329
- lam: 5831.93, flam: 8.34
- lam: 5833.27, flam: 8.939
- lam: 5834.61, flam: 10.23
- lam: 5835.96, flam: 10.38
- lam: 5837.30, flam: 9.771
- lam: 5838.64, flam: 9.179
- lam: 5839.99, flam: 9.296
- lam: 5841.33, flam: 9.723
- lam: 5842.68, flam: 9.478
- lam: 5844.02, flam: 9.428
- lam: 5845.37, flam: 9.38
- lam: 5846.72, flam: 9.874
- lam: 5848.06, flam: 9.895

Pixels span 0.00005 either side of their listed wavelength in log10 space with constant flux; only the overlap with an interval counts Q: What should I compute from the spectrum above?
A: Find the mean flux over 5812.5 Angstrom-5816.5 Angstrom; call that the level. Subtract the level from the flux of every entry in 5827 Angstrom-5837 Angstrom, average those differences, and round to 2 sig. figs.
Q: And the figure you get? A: -0.46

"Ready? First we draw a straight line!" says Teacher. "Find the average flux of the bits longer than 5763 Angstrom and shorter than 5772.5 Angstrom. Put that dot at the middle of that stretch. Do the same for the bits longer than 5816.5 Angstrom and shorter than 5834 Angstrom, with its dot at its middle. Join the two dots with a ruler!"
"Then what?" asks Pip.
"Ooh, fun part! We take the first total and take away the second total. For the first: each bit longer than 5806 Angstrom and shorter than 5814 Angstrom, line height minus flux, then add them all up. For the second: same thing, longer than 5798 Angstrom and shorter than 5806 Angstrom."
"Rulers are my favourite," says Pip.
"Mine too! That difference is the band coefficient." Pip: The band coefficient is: 1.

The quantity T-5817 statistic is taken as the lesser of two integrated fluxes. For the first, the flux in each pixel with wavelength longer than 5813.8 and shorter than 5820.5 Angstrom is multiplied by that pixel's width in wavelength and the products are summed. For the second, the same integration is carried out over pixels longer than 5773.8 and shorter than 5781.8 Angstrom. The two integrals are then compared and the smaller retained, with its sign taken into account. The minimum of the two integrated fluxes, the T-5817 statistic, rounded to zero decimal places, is 66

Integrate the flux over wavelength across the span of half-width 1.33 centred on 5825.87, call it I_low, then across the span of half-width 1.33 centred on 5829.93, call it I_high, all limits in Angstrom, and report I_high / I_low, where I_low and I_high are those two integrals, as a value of 0.96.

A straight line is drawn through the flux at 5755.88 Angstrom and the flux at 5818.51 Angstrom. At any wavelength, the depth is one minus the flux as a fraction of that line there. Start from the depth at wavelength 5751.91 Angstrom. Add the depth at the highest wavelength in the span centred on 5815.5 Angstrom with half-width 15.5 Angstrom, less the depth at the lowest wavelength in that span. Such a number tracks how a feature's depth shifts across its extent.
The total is 0.085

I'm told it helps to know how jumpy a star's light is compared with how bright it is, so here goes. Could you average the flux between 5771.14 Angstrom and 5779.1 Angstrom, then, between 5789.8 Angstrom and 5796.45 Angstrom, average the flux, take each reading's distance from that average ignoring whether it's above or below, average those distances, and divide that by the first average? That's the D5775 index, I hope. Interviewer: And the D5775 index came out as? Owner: 0.023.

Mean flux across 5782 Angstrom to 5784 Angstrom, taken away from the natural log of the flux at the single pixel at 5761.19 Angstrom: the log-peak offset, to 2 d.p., -7.42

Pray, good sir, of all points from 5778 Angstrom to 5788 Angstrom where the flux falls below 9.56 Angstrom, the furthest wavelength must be 5786.45 Angstrom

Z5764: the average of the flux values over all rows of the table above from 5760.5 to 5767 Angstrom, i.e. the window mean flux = 9.5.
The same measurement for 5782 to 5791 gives 9.6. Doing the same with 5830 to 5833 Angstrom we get 8.8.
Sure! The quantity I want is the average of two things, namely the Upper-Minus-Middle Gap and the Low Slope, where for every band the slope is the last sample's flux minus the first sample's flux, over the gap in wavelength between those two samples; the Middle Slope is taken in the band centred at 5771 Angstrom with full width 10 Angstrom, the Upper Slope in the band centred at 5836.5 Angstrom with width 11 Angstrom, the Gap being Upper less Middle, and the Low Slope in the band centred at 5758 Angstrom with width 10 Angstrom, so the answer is 0.06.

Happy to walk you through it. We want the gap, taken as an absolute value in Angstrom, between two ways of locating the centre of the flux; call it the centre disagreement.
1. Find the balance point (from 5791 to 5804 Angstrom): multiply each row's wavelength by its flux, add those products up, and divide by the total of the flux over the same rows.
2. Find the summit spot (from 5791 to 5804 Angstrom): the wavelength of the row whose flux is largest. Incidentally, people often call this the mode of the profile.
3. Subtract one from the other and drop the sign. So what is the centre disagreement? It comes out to 4.5 Angstrom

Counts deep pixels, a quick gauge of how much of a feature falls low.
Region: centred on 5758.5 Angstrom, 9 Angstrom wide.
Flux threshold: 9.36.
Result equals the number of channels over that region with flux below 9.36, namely 5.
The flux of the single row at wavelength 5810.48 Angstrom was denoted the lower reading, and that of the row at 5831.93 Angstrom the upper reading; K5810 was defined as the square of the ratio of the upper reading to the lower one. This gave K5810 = 0.79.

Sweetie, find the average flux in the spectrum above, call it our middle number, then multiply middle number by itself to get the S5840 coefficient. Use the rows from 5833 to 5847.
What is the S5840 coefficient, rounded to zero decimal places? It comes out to 92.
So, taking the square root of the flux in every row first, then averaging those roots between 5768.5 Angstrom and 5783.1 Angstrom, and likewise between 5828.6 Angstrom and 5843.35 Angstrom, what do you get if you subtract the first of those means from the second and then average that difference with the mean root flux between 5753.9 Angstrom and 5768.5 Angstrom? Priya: 1.51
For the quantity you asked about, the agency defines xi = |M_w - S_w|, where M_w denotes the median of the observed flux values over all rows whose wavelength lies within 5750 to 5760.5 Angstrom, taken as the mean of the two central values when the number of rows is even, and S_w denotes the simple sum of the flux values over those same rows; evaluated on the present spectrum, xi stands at 67.2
